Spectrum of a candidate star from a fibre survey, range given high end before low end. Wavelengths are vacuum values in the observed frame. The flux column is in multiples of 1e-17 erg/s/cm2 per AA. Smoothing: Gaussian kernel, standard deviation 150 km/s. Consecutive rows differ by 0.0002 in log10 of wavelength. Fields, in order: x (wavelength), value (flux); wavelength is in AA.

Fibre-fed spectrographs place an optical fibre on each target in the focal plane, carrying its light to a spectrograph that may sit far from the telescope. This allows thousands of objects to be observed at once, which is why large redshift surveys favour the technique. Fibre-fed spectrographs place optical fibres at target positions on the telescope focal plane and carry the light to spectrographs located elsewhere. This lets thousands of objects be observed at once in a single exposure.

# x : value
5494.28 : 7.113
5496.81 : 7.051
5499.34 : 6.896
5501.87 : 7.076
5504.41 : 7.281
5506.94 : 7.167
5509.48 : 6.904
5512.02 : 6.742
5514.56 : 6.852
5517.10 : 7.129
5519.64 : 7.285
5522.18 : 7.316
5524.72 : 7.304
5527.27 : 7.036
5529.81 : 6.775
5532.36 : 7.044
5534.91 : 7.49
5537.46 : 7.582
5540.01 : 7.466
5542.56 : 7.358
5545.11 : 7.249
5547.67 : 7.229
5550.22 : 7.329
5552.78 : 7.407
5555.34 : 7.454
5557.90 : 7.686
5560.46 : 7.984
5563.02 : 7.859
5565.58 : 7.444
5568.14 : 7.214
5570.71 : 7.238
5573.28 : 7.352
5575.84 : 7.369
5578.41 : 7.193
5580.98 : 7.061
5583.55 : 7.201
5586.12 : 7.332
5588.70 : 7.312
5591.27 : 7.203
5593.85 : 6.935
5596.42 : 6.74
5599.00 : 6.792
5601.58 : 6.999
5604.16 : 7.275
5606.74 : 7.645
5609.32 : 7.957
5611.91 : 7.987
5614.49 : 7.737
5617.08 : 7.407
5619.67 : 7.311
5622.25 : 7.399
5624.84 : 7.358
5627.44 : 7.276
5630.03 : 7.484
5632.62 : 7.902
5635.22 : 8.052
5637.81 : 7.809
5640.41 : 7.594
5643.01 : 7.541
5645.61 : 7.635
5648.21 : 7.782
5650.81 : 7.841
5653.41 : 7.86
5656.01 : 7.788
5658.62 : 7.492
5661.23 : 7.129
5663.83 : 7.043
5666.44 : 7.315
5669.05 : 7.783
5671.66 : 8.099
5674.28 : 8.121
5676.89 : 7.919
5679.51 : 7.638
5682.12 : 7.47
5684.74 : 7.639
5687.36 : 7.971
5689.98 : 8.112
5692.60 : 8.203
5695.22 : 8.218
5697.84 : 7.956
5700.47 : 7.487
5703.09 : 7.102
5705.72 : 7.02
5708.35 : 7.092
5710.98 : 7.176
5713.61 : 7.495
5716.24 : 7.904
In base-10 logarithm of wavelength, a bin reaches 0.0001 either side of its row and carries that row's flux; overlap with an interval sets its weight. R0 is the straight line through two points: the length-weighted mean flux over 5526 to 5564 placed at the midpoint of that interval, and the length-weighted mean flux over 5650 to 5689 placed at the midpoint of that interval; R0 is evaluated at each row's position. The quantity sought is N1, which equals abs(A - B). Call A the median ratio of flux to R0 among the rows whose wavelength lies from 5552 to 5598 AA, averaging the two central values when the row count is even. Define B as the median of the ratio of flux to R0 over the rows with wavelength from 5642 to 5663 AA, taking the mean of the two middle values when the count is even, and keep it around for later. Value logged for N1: 0.033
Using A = 0.98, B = 1.01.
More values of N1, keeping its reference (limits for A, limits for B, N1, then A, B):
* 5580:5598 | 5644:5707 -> 0.056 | 0.96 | 1.02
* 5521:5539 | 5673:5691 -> 0.035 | 0.99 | 1.03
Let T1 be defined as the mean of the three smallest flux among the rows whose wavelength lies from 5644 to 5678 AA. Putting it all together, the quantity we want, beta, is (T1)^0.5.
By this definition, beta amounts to 2.68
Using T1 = 7.16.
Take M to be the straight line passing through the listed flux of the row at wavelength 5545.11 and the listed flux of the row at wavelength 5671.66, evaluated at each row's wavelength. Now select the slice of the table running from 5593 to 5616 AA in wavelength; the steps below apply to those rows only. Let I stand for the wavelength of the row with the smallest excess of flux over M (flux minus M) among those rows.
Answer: 5596.42 AA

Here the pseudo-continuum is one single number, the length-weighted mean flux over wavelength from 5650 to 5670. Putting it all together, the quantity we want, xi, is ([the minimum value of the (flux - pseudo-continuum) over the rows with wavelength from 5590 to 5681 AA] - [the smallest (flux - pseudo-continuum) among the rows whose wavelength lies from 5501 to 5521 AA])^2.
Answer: 0.00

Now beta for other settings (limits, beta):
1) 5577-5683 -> 2.61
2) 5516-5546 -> 2.64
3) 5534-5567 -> 2.70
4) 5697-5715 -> 2.66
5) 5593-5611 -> 2.61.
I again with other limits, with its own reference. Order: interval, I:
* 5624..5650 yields 5627.44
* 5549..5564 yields 5550.22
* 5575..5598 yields 5596.42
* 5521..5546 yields 5529.81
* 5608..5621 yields 5619.67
